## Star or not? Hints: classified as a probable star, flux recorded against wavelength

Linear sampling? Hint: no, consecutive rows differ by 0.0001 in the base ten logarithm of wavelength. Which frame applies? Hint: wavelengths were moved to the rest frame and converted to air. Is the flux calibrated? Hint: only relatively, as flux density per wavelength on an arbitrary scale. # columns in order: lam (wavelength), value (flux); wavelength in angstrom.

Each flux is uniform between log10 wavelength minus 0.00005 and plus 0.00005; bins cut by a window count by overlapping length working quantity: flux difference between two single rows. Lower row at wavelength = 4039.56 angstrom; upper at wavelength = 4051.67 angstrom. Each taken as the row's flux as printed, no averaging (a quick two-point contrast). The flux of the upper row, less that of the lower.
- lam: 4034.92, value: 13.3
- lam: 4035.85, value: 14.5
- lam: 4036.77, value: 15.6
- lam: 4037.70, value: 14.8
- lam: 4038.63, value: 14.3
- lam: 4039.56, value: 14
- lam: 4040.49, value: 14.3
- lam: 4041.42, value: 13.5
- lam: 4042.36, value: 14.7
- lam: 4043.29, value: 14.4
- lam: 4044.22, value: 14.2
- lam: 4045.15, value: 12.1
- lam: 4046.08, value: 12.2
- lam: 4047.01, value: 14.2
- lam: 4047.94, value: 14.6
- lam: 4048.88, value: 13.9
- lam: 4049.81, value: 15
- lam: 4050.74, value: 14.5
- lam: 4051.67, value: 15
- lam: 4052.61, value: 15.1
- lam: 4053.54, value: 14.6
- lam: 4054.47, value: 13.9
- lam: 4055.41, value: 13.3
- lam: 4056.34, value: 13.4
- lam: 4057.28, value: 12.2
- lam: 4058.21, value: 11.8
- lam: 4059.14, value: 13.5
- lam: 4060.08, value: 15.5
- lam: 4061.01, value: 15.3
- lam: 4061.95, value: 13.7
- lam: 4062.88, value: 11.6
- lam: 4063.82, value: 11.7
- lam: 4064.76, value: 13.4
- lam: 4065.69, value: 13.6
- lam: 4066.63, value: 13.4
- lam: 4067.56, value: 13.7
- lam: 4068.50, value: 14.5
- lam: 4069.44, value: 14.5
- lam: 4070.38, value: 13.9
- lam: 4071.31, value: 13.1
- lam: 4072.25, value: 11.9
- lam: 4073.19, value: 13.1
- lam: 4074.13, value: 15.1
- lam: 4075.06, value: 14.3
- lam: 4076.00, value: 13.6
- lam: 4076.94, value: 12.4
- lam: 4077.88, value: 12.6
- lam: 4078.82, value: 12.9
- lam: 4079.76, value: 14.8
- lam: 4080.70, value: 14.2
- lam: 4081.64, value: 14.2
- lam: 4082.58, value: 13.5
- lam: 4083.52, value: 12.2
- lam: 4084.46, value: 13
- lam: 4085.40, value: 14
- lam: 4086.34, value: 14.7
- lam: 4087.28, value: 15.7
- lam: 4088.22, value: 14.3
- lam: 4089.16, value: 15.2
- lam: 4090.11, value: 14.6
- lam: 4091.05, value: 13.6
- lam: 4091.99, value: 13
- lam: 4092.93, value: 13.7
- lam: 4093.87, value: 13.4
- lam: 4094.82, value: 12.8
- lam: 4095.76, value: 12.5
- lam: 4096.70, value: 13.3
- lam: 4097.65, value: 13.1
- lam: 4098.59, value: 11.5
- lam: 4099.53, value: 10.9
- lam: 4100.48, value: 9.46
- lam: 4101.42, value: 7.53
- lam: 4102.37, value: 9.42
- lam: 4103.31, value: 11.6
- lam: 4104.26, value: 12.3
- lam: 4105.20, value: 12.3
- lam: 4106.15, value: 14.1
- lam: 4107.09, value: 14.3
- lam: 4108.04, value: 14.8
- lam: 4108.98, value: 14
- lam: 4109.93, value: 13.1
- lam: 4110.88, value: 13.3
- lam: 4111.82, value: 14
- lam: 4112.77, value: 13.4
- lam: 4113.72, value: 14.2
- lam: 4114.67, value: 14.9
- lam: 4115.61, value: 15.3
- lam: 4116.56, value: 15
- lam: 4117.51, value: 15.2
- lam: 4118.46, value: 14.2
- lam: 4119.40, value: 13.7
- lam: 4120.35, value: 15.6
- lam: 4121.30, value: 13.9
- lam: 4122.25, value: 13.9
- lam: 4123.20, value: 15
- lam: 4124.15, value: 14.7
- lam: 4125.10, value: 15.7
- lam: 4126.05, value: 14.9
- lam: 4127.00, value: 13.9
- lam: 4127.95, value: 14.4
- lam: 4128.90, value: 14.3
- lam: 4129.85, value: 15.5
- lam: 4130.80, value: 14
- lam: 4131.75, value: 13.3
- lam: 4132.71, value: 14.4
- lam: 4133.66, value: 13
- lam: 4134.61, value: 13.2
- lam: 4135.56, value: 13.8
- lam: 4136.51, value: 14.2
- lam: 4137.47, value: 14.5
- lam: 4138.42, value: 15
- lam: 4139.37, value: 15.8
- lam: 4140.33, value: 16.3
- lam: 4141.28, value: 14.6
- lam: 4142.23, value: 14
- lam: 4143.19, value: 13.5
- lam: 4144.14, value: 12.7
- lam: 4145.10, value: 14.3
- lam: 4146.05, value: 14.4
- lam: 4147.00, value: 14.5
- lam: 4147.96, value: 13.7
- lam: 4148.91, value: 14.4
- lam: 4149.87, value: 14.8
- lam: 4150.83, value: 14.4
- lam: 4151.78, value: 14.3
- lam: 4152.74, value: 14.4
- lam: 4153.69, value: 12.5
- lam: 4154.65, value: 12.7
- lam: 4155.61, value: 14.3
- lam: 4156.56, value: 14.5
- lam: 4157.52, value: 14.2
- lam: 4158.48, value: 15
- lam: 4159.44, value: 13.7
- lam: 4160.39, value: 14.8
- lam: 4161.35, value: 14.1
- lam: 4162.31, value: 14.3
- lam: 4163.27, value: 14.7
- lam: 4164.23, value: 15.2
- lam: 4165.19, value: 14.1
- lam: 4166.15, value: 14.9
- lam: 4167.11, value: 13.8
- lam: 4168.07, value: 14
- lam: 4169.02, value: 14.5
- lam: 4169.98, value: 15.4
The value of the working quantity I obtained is 1.0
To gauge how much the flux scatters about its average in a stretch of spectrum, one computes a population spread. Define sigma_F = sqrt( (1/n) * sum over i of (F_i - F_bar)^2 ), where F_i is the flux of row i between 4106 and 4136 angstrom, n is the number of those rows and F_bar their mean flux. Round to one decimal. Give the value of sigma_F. 0.7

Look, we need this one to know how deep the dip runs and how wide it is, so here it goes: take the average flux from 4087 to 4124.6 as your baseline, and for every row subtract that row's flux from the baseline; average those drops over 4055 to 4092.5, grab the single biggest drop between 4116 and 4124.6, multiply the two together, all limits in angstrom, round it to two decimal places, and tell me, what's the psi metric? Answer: 0.06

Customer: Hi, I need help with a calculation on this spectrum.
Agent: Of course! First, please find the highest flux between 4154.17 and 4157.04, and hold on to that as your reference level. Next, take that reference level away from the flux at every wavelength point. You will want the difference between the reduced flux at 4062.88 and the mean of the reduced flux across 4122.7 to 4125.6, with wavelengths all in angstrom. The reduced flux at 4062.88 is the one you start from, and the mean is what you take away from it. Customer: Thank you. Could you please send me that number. -3.5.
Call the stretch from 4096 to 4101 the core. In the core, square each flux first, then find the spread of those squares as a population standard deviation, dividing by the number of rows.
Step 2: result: 33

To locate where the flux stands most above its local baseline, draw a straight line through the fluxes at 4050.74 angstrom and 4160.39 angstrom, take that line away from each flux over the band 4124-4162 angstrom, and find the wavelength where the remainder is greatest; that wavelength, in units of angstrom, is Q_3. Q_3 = 4140.33 angstrom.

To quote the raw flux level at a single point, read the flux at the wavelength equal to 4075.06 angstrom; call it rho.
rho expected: 14.3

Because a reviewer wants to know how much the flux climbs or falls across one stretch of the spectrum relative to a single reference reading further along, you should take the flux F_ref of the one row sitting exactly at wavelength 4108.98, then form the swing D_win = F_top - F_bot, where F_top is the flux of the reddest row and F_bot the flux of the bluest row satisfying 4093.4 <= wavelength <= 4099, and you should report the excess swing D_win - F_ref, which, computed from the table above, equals -15.9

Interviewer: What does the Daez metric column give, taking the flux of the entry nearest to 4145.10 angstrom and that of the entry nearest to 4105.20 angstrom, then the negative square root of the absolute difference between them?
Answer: -1.41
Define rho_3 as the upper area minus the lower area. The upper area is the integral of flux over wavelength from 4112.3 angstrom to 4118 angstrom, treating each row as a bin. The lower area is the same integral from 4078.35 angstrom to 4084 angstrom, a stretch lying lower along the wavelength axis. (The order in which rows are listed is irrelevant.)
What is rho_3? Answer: 6.5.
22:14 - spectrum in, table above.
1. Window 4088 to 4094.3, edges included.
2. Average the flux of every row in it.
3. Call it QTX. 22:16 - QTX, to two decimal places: 13.97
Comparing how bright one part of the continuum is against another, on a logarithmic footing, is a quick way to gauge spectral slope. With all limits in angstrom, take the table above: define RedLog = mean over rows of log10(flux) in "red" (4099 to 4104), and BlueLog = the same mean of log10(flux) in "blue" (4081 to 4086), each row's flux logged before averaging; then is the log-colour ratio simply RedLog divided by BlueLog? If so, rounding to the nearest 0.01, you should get 0.88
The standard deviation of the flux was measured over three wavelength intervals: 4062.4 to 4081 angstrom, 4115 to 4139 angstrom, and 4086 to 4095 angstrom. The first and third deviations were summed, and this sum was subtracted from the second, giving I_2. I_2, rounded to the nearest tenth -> -1.2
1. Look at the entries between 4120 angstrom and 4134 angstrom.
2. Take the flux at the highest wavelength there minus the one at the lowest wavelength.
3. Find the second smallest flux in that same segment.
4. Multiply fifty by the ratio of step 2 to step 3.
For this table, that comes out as -10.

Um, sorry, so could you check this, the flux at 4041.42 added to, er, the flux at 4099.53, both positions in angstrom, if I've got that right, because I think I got 24.4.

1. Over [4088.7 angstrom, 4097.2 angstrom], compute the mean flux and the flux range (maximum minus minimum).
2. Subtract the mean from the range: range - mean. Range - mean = -10.9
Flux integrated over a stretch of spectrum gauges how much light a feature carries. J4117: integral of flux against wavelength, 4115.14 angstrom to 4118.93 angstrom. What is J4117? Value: 56.6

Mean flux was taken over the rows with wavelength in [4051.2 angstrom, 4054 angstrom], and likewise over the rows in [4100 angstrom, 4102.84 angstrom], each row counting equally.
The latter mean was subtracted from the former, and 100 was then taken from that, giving -93.9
